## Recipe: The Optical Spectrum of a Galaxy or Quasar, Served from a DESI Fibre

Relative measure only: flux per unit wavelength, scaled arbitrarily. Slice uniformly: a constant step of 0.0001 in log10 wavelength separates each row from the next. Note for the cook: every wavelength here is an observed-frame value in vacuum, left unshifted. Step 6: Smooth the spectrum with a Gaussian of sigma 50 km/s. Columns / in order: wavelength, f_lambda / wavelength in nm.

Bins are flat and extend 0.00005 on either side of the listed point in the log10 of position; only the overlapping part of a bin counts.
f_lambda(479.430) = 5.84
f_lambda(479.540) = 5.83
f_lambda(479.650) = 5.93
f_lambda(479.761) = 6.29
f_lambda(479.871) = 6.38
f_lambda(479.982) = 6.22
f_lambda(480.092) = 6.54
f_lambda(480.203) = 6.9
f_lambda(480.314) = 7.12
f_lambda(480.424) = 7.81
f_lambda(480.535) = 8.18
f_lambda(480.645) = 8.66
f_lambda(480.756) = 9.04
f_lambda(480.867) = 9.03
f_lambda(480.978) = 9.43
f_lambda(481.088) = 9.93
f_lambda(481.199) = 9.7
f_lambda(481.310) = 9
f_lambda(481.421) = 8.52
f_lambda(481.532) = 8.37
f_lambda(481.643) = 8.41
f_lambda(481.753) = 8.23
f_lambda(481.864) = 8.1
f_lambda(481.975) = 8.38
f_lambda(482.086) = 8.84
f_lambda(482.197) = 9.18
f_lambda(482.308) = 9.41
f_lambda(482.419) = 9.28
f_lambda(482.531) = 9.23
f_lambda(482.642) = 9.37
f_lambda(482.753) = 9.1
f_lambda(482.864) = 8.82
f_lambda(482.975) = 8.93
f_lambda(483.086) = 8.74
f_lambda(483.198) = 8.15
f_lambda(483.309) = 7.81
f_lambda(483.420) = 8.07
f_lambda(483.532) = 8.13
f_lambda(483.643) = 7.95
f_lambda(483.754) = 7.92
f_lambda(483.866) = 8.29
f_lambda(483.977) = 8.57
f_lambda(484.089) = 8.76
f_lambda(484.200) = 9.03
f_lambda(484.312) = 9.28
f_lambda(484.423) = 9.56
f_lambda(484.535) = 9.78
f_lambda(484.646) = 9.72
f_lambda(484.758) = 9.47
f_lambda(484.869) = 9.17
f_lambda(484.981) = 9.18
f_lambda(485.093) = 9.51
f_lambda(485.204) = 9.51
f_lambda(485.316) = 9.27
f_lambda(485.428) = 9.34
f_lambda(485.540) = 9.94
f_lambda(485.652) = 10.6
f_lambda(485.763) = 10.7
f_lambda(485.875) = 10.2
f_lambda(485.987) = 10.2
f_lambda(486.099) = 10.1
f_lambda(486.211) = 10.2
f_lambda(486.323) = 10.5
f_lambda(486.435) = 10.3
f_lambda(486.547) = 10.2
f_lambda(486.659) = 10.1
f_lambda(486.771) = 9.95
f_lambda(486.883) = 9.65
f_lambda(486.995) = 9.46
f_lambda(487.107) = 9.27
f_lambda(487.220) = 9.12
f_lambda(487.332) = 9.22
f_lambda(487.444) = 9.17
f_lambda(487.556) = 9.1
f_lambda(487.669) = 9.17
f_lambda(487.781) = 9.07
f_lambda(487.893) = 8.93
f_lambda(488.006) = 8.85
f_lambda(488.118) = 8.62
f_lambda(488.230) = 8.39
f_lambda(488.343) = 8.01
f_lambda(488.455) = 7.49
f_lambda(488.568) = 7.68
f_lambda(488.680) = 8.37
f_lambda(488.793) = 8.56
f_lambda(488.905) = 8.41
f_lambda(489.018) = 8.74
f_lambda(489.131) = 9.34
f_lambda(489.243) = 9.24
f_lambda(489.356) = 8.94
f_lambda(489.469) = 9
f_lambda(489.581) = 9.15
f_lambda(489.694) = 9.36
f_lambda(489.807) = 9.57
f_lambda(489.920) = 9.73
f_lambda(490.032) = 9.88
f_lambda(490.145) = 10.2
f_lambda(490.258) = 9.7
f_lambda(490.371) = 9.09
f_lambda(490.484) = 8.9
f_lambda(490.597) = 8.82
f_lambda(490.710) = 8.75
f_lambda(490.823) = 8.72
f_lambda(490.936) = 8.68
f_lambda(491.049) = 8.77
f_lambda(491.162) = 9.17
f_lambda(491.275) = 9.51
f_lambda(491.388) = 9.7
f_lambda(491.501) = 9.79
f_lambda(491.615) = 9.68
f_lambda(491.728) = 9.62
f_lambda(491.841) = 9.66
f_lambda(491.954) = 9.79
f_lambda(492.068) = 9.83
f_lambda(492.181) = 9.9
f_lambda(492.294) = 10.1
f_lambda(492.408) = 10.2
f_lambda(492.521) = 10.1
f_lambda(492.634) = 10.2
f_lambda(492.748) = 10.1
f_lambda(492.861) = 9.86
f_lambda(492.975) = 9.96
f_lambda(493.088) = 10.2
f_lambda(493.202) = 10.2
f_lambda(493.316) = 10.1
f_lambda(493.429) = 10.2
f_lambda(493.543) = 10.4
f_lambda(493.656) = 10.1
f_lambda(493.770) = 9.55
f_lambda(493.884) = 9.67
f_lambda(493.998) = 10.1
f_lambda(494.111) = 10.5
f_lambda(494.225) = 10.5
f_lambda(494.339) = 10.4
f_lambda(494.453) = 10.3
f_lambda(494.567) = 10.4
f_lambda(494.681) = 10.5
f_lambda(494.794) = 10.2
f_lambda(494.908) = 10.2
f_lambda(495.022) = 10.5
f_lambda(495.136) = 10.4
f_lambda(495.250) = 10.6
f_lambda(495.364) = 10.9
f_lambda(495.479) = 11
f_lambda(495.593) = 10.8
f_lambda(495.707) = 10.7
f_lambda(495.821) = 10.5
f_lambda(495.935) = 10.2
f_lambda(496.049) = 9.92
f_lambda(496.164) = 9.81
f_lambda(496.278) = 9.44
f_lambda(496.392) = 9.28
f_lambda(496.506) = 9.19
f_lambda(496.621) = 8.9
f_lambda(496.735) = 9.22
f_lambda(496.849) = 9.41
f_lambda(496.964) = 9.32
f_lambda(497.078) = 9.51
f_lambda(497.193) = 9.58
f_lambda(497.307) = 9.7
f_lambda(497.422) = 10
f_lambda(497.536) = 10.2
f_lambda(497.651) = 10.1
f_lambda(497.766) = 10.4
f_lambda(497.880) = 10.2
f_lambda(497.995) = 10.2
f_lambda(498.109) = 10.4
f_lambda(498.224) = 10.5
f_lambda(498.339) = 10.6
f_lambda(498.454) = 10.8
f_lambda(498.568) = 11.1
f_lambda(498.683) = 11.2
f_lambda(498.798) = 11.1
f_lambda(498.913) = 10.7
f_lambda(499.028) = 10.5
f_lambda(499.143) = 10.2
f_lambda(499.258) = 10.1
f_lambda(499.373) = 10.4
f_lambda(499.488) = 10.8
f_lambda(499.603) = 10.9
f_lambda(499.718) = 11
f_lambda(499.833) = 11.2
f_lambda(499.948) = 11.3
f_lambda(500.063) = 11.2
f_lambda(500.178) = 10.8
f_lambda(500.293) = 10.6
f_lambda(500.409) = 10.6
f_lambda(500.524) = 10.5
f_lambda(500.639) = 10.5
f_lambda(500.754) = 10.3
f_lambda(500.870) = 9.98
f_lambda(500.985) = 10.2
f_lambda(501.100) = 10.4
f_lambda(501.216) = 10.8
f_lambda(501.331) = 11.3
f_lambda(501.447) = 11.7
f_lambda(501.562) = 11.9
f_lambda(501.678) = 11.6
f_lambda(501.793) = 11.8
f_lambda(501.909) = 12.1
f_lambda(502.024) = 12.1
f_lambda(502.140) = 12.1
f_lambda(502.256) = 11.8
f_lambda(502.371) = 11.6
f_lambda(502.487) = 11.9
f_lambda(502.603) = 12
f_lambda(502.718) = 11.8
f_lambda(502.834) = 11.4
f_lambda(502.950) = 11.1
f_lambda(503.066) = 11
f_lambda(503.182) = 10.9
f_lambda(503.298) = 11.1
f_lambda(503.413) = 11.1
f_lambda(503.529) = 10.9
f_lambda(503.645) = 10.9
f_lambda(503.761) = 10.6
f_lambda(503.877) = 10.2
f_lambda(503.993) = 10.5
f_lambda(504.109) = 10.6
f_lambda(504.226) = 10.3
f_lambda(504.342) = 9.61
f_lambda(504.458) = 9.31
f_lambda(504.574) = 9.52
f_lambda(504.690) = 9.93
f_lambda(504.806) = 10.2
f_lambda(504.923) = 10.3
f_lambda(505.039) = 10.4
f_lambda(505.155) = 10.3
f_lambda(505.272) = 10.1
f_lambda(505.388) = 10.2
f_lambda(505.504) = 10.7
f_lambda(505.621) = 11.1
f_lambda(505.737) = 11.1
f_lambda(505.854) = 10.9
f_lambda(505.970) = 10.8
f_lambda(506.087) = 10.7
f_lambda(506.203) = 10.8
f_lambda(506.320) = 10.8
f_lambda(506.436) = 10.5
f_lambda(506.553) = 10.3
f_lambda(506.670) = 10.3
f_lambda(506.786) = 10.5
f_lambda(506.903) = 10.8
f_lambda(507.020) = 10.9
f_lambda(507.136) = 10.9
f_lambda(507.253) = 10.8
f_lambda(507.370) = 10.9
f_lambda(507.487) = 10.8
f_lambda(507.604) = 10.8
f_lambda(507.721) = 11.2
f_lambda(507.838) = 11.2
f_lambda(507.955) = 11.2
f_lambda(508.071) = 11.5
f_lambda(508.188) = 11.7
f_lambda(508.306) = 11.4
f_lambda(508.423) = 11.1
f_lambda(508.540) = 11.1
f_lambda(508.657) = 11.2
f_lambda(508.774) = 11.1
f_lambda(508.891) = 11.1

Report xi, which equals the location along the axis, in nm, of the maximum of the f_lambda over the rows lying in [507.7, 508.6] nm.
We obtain 508.188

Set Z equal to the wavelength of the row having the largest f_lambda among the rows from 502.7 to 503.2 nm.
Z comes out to 502.718 nm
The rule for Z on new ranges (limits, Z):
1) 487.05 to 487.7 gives 487.107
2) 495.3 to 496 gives 495.479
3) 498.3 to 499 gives 498.683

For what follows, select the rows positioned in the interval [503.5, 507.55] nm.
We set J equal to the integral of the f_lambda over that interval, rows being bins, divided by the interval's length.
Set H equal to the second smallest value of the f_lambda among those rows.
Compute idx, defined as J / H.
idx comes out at 1.10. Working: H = 9.52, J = 10.5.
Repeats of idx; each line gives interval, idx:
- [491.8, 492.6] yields 1.02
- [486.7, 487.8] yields 1.03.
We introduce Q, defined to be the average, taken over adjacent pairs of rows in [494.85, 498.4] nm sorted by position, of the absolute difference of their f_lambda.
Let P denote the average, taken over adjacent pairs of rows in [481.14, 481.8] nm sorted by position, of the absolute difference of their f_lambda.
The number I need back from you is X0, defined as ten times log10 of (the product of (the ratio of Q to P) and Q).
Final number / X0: -10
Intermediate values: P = 0.31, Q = 0.19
